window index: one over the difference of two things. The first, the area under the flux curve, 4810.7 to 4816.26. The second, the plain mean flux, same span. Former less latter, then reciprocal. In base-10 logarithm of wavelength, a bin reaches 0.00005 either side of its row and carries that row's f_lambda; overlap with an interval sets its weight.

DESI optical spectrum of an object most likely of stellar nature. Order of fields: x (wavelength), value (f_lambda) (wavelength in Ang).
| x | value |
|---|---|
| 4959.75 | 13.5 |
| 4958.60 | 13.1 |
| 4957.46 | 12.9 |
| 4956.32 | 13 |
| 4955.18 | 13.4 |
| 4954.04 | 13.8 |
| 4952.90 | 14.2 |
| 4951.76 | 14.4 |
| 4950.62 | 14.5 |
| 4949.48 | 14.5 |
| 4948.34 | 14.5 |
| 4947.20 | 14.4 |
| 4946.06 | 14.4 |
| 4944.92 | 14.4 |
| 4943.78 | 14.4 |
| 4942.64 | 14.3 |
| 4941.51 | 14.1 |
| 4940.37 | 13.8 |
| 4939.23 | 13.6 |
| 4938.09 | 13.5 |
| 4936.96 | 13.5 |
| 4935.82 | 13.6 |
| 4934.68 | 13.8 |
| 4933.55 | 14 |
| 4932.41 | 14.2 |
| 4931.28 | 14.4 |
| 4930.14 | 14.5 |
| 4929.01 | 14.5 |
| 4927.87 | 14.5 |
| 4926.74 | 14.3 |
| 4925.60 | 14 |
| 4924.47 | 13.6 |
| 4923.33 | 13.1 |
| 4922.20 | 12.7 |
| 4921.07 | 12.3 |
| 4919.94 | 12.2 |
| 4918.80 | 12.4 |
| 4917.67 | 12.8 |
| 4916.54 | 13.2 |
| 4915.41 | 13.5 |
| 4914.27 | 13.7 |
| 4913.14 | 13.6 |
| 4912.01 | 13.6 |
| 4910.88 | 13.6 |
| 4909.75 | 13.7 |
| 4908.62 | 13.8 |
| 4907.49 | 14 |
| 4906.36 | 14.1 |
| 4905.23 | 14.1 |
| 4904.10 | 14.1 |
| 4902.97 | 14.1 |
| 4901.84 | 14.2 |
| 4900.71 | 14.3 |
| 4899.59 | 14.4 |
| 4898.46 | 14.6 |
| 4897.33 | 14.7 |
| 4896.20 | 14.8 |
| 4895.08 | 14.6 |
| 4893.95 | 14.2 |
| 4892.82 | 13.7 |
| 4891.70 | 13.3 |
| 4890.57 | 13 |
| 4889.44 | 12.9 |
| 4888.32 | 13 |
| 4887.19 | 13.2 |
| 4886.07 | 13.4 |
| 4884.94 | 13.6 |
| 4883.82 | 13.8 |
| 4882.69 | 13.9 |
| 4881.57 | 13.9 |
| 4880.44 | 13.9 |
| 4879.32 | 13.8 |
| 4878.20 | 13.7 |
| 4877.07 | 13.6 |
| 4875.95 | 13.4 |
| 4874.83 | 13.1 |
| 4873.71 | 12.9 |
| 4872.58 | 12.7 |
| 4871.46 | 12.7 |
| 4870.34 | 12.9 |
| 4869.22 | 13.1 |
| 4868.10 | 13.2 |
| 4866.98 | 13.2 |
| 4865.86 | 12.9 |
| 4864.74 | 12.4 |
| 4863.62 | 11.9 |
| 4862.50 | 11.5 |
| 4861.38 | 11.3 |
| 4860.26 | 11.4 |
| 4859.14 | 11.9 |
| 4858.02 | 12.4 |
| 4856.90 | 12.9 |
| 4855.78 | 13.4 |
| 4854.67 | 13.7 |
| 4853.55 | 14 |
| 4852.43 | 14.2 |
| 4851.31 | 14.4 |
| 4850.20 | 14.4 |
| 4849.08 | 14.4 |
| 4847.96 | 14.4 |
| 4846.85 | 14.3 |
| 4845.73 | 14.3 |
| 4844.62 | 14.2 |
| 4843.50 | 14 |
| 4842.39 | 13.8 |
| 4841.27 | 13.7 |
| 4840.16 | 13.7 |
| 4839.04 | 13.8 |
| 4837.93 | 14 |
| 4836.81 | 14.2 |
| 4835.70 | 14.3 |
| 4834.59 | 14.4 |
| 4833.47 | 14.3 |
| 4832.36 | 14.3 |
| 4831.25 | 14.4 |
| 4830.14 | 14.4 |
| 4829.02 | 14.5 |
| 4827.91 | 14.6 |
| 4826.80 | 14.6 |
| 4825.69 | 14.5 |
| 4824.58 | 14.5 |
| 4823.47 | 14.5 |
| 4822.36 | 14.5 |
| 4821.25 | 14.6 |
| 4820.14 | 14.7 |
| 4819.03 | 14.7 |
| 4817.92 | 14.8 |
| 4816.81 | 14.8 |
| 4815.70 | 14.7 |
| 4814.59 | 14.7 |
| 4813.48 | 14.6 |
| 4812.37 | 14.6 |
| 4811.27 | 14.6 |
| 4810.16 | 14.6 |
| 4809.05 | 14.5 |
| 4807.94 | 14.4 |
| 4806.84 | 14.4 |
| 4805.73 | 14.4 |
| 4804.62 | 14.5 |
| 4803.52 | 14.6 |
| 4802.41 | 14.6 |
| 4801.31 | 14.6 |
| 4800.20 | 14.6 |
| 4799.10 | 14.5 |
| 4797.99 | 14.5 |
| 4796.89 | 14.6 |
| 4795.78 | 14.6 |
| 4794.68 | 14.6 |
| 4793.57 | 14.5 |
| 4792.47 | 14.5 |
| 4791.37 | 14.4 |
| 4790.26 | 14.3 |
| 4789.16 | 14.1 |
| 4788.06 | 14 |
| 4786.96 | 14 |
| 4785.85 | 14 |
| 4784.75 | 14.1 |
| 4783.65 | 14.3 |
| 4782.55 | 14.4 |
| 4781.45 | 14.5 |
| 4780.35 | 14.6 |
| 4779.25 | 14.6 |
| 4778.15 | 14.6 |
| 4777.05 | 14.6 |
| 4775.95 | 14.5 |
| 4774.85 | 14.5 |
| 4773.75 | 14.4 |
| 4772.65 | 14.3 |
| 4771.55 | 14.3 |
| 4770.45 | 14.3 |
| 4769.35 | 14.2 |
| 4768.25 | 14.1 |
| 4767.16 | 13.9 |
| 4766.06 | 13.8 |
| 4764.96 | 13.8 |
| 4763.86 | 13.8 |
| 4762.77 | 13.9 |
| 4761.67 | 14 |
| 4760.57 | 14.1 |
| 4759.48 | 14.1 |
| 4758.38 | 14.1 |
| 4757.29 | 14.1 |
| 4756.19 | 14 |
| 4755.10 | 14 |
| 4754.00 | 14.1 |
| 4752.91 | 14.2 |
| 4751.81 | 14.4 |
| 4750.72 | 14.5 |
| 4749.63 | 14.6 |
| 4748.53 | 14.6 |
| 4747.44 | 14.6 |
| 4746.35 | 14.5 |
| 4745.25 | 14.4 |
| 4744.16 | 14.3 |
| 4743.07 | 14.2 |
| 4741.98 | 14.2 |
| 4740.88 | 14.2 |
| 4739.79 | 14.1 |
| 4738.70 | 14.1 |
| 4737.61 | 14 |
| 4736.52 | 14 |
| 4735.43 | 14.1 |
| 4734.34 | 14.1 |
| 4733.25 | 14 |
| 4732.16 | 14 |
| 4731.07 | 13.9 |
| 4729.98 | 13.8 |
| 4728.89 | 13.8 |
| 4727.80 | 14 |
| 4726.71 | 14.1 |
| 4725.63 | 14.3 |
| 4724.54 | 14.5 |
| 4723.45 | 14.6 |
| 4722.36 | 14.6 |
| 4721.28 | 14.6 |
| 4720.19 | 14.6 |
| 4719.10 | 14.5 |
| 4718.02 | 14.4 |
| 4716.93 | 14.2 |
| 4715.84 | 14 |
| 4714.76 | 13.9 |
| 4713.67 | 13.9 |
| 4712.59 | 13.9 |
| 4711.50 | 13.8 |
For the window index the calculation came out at 0.0150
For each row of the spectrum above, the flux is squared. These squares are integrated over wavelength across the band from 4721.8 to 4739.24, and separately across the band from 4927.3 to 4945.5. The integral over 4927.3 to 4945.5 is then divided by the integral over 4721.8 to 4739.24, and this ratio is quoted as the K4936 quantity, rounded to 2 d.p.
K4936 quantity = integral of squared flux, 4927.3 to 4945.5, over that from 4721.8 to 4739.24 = 1.04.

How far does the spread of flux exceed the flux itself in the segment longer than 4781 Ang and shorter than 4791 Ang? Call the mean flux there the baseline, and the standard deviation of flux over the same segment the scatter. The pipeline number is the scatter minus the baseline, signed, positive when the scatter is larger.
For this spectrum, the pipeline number -14.0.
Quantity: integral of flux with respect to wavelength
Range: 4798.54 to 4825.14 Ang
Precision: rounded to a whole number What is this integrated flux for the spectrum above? 388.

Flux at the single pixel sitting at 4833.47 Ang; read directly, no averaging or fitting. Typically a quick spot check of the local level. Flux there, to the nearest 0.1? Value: 14.3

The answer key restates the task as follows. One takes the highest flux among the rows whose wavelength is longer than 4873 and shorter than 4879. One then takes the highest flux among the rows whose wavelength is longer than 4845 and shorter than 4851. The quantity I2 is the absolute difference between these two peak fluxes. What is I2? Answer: 0.70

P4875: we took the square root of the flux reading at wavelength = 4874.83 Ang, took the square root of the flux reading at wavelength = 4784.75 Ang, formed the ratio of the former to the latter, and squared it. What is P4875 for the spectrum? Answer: 0.93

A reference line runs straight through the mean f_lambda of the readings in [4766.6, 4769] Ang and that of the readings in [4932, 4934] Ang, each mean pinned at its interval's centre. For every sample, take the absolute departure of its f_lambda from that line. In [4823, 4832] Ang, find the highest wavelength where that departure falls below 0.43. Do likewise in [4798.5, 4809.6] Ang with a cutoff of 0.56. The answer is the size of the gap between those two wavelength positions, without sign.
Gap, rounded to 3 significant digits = 22.2 Ang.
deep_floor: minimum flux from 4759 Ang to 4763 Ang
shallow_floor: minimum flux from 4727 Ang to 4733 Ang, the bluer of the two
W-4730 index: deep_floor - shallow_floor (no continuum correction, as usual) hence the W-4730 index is 0.10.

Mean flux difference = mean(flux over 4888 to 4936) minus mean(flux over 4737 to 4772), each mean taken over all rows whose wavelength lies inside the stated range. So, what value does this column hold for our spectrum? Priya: -0.4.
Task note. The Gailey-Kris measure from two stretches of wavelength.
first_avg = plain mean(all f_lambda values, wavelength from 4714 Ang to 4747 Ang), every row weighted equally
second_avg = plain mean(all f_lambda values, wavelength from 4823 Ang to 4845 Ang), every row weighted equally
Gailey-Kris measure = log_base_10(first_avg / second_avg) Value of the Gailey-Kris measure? -0.001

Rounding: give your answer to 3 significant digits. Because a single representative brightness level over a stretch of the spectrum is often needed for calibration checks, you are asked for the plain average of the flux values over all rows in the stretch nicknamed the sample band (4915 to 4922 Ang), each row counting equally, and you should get 12.7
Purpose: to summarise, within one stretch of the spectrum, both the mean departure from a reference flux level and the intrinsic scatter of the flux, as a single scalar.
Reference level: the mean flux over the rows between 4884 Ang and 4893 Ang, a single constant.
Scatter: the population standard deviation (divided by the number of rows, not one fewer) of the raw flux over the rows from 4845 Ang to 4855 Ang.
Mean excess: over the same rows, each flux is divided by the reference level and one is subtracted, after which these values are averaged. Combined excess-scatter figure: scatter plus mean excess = 0.30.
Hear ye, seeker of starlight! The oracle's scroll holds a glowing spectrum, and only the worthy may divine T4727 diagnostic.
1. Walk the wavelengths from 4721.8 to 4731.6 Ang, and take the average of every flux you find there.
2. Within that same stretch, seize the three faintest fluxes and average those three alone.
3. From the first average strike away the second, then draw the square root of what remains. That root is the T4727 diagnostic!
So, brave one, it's 0.59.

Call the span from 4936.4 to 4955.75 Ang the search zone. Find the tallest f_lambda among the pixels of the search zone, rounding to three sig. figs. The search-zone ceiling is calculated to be 14.5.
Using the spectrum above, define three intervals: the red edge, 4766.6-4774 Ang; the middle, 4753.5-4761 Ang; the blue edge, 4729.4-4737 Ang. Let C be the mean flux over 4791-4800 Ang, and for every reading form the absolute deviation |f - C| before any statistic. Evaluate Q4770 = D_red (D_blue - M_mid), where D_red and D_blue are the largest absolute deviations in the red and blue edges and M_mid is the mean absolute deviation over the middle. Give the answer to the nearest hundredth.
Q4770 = 0.17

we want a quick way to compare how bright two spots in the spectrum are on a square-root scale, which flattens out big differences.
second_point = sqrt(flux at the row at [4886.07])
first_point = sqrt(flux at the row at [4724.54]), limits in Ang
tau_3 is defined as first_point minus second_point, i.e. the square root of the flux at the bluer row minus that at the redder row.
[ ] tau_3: 0.15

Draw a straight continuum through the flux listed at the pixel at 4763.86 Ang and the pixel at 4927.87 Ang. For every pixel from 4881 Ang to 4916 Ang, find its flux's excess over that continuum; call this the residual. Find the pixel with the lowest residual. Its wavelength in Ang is 4889.44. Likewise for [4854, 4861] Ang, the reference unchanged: 4860.26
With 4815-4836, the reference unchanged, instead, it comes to 4835.70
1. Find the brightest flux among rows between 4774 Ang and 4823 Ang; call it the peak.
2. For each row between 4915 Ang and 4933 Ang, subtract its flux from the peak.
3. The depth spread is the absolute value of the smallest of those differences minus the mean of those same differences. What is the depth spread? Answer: 0.99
